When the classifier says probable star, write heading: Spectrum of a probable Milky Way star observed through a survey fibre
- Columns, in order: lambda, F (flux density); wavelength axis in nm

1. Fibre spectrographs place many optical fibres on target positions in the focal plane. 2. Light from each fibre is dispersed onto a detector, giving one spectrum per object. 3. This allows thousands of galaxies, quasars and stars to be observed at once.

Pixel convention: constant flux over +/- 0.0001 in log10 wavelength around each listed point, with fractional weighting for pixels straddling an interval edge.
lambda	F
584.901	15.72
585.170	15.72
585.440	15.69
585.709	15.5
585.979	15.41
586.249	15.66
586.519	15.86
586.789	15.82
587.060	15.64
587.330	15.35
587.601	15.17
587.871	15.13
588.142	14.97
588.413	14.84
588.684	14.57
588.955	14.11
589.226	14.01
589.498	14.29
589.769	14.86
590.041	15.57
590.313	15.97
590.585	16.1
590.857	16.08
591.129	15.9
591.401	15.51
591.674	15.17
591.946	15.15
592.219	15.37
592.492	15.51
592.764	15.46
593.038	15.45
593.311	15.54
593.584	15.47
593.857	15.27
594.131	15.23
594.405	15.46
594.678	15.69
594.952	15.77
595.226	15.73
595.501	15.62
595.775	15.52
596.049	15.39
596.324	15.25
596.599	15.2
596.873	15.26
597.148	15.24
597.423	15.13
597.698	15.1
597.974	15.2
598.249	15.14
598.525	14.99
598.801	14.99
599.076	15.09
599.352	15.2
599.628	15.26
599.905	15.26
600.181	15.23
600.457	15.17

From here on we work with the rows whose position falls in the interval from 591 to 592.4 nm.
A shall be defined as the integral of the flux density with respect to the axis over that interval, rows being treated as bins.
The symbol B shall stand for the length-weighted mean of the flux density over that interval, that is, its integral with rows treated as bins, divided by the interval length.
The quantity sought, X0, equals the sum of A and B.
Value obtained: 37.0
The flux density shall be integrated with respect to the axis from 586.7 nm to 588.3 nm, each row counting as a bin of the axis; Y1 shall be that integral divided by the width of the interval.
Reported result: 15.3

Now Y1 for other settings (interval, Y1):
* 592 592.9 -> 15.4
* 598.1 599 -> 15.1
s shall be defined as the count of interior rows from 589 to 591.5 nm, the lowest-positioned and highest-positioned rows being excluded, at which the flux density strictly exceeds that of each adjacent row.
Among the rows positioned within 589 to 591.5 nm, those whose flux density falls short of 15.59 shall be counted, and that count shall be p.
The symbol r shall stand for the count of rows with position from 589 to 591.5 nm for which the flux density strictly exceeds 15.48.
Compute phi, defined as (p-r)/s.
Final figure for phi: -1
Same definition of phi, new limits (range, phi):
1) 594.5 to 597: 0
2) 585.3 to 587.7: -2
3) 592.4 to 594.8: 5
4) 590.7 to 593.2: 3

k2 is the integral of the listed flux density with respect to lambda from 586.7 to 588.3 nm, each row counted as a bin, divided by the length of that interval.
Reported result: 15.32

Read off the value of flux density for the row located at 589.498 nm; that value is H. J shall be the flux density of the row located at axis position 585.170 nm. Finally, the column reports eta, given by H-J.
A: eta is -1.4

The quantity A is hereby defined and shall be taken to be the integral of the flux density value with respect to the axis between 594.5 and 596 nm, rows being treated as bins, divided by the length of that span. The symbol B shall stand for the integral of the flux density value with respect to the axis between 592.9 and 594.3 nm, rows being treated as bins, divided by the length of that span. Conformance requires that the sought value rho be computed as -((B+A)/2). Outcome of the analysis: -15.5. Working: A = 15.7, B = 15.4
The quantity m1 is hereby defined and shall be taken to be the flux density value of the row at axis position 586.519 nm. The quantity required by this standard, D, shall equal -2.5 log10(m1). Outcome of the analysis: -3.00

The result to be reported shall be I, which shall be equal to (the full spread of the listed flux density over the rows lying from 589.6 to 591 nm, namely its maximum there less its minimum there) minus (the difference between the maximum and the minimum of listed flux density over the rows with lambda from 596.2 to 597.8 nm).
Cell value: 1.1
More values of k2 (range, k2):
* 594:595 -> 15.52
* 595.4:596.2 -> 15.51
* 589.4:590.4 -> 15.17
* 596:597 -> 15.27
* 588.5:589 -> 14.44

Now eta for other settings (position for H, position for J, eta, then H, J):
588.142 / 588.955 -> 0.9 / 14.97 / 14.11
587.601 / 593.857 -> -0.1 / 15.17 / 15.27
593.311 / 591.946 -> 0.4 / 15.54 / 15.15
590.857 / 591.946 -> 0.9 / 16.08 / 15.15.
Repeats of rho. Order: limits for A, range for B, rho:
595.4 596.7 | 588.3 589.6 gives -14.9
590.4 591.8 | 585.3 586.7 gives -15.7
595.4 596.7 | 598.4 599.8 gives -15.3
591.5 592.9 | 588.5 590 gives -14.9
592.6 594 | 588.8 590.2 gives -15.0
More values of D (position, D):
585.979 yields -2.97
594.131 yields -2.96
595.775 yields -2.98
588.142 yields -2.94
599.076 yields -2.95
